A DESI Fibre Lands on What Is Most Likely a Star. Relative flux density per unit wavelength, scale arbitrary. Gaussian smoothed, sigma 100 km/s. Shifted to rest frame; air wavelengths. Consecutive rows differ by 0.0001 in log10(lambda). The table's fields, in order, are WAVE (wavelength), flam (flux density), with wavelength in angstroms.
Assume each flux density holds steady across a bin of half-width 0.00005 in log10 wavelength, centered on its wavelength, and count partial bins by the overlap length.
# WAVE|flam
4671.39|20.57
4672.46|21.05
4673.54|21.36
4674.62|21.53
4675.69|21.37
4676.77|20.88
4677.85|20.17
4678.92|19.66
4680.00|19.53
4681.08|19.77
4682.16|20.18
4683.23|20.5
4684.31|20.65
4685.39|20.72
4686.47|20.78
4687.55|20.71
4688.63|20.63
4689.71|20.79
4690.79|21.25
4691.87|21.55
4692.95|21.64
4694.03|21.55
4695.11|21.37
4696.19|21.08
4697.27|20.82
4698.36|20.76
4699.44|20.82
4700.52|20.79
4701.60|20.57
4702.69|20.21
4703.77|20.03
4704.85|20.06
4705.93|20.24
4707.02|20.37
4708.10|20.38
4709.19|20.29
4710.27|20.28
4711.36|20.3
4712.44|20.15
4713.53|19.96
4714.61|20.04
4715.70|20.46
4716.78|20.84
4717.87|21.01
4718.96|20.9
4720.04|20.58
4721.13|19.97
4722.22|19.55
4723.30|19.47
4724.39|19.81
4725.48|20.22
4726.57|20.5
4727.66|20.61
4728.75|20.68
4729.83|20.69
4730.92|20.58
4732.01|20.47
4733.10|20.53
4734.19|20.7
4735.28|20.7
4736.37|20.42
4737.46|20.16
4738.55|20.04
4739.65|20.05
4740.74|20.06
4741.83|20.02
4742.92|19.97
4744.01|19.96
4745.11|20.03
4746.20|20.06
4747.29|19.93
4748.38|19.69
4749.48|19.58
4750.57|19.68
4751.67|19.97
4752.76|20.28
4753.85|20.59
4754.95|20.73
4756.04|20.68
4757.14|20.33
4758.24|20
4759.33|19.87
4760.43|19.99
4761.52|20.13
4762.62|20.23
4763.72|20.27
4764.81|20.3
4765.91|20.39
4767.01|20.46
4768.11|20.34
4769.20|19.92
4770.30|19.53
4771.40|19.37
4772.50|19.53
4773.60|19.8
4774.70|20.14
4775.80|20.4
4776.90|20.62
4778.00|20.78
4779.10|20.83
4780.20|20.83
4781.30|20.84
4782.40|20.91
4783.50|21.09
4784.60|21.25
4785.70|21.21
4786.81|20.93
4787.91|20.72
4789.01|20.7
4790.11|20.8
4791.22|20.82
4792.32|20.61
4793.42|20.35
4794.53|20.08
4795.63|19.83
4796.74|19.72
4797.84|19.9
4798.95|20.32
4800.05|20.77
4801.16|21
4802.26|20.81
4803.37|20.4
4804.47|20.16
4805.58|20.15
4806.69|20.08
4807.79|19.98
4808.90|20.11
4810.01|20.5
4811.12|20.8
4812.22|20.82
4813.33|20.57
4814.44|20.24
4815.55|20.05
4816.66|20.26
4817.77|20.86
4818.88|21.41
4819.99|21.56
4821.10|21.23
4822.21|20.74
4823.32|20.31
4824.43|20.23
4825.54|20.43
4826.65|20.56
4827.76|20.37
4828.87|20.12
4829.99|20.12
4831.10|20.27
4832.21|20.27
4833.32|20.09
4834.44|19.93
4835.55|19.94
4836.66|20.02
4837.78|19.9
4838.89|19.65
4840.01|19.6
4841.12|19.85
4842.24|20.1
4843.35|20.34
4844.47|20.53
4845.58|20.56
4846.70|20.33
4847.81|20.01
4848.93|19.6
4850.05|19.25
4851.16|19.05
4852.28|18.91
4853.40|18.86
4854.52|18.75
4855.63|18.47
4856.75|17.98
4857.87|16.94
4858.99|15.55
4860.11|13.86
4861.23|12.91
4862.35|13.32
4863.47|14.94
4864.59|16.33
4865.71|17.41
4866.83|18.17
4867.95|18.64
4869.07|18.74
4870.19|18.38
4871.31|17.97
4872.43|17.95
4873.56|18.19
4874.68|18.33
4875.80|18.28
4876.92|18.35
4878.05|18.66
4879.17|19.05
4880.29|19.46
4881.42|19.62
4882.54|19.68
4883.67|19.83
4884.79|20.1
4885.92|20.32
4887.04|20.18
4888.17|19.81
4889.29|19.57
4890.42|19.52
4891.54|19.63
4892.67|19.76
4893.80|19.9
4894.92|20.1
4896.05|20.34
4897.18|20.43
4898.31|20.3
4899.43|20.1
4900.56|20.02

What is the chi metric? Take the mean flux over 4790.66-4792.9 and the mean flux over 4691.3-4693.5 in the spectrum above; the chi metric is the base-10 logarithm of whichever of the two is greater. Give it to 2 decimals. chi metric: 1.33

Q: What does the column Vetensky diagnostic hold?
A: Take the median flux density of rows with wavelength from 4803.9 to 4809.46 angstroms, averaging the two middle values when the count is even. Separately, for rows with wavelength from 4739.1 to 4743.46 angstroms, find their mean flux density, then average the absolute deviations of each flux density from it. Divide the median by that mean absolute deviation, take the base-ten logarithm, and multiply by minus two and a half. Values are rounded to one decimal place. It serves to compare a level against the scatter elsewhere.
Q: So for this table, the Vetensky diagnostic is -7.1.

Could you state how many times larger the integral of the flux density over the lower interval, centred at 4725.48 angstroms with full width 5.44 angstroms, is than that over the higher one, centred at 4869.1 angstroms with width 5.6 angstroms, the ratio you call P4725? 1.06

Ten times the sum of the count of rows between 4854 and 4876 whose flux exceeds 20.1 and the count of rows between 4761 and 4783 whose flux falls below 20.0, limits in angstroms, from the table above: 50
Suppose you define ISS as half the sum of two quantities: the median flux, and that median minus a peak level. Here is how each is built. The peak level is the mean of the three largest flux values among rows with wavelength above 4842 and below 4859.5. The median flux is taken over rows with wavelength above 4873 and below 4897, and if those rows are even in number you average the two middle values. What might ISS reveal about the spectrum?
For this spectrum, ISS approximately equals 9.4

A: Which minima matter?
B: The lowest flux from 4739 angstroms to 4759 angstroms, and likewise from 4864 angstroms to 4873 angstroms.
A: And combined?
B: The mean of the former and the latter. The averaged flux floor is 18.0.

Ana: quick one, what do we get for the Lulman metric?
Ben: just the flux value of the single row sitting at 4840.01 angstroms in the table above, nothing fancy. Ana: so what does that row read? 19.6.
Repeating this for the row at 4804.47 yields 20.16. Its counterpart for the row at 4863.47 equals 14.94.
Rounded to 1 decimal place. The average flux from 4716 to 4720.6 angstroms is 20.8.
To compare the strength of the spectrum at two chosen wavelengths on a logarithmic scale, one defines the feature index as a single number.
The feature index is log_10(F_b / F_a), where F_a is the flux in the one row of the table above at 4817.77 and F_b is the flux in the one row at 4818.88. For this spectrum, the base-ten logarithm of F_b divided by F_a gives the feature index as 0.011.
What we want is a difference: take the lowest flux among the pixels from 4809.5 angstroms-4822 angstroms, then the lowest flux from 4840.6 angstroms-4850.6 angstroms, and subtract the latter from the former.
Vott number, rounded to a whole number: 1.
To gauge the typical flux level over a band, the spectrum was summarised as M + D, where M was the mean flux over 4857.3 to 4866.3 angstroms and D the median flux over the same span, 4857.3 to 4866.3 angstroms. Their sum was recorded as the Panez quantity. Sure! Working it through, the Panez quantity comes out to 30.4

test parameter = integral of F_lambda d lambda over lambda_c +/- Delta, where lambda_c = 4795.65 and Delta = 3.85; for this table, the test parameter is 155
